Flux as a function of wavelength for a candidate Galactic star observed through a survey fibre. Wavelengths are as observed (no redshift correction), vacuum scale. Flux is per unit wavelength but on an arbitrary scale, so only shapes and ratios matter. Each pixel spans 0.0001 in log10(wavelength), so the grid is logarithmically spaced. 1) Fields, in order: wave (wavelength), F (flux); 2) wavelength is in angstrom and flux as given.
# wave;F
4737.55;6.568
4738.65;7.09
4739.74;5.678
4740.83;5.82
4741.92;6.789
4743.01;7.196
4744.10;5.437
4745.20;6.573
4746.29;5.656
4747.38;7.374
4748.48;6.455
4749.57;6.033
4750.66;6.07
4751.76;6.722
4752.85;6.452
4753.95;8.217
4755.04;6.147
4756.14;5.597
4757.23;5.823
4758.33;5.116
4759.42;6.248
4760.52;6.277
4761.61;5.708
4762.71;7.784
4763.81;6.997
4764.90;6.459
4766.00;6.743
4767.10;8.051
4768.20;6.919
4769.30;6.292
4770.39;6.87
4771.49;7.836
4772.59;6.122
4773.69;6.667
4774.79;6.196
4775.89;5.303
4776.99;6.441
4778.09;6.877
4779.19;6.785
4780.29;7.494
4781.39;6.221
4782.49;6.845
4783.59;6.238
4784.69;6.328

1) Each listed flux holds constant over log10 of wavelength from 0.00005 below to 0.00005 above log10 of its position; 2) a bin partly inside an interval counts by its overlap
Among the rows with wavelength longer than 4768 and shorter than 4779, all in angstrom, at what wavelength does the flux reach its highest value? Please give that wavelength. 4771.49 angstrom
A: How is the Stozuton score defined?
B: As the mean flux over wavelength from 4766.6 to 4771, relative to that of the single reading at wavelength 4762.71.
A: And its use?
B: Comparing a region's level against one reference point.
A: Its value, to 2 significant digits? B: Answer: 0.90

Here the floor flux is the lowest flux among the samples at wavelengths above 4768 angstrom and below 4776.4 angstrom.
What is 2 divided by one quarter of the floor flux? 1.51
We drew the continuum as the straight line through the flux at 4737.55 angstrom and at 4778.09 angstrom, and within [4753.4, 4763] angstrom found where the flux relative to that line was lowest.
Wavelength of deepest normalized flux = 4758.33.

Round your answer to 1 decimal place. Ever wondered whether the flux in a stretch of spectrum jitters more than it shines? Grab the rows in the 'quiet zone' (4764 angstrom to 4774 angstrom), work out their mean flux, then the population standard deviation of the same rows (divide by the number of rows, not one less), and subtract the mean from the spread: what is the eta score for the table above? -6.3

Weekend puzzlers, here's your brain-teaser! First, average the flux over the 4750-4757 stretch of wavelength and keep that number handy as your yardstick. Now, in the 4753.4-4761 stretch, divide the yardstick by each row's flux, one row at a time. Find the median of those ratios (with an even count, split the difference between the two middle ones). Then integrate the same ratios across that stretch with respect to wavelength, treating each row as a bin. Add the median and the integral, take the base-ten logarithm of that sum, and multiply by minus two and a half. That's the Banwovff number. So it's -2.4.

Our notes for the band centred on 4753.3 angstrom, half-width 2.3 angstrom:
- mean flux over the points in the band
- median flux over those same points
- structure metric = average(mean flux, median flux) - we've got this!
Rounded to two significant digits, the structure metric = 6.7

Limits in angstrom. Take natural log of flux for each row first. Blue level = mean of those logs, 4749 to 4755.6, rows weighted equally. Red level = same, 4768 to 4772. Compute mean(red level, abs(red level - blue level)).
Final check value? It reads 1.00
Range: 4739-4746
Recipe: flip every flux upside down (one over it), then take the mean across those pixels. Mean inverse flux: 0.162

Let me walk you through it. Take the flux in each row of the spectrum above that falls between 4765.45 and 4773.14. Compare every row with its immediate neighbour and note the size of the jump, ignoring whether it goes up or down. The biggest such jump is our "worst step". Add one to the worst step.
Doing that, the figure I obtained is 2.71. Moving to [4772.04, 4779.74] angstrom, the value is 2.14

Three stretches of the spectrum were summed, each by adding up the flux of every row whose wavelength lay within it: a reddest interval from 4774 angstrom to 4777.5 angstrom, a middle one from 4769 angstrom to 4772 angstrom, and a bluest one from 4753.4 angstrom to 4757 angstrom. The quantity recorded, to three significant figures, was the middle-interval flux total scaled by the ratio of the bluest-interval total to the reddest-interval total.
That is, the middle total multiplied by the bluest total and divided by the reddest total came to 23.4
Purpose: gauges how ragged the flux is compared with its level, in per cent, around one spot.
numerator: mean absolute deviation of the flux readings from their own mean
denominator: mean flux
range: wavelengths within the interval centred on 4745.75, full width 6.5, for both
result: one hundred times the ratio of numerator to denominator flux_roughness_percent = 9.3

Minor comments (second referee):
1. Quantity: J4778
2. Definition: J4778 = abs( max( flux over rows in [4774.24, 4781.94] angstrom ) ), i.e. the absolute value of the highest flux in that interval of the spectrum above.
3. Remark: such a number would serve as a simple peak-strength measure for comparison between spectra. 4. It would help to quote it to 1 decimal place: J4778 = 7.5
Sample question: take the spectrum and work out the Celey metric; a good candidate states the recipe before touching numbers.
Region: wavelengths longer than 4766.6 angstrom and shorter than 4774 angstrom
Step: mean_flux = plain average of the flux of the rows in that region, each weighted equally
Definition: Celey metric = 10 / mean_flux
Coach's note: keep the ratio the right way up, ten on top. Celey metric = 1.44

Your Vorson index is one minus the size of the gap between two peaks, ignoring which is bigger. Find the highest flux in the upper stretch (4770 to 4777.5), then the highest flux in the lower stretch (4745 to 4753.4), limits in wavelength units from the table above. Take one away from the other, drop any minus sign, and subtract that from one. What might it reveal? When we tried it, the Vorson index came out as 0.54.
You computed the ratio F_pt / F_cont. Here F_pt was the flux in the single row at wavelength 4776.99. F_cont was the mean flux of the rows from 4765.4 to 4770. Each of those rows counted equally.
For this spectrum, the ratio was 0.92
